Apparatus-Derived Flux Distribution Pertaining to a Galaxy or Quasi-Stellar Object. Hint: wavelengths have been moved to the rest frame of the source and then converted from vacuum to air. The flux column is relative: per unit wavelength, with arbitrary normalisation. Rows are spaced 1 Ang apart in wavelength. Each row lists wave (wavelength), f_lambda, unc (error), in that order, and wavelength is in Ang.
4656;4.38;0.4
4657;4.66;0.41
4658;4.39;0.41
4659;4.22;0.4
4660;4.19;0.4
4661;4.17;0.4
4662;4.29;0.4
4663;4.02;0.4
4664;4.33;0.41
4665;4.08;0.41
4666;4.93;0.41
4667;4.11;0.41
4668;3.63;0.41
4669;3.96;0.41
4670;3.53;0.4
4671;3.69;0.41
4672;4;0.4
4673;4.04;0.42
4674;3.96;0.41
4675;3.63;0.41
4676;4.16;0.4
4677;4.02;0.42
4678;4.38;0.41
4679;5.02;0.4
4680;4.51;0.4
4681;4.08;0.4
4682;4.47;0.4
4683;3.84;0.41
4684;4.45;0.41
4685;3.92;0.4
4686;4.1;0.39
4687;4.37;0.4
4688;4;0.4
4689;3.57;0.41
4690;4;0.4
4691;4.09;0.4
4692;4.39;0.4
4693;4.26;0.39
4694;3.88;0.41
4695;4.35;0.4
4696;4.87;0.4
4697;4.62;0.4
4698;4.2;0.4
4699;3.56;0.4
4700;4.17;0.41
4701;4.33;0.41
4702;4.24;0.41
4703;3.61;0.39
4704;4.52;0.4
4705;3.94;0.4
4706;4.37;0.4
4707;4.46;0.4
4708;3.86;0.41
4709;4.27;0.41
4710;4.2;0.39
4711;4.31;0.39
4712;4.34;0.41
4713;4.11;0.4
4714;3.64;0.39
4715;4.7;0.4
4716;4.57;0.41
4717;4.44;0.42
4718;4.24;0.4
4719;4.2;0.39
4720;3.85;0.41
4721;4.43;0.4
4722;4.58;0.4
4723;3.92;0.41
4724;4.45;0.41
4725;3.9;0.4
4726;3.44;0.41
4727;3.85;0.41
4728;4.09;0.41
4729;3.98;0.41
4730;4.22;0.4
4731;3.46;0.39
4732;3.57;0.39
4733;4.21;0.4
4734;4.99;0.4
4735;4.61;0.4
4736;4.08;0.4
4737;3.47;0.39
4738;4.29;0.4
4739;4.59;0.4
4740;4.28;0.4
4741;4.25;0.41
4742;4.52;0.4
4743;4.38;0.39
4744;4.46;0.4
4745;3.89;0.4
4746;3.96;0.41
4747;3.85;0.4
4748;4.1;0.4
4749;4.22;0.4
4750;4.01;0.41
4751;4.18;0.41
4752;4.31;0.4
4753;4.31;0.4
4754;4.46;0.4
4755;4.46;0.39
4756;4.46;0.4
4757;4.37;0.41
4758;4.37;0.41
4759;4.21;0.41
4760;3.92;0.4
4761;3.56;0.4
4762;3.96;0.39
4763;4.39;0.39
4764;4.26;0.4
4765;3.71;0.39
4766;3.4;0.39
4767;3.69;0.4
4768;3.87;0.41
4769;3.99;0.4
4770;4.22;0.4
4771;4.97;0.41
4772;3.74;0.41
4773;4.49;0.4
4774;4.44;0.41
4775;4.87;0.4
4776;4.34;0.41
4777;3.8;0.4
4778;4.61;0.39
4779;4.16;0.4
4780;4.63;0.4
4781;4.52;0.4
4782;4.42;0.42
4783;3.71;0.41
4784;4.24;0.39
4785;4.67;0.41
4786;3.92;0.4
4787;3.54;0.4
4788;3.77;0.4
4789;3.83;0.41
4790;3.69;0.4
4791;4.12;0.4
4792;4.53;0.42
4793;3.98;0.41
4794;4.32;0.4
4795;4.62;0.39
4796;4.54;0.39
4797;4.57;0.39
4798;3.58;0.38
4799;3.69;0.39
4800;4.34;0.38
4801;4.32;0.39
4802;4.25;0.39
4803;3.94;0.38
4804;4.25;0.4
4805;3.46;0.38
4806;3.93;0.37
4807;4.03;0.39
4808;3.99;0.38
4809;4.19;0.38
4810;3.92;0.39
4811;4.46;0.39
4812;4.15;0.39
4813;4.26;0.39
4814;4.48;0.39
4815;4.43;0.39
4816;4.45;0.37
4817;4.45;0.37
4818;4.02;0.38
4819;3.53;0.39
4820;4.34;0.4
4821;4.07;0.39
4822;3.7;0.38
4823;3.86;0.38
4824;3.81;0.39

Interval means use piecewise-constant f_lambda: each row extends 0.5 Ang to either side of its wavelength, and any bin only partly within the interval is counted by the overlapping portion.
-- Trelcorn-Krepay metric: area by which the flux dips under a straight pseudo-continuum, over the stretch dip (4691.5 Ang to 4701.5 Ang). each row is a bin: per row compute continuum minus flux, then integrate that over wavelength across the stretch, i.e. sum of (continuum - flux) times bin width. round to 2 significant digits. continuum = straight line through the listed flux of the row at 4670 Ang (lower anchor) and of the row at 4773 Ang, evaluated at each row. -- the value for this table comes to -4.9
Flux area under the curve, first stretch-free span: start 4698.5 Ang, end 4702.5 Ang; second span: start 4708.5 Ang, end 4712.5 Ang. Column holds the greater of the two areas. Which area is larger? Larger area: 17.1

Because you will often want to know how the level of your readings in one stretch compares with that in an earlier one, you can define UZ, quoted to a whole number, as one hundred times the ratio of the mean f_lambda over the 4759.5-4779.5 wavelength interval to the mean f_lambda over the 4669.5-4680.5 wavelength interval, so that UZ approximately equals 101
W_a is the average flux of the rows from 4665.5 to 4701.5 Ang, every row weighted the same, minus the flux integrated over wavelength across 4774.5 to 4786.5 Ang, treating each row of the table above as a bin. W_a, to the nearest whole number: -48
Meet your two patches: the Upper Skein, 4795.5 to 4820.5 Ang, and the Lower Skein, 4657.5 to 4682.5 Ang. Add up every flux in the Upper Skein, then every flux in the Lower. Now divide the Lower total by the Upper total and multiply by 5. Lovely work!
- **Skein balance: 5.01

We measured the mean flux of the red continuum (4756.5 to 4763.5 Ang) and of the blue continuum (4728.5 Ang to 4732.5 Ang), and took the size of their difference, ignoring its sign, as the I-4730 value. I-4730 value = 0.30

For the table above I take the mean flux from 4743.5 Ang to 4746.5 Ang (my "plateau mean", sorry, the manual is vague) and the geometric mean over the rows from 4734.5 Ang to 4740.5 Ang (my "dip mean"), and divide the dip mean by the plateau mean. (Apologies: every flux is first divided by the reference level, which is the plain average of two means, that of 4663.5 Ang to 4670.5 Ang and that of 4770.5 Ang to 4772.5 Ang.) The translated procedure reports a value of 1.02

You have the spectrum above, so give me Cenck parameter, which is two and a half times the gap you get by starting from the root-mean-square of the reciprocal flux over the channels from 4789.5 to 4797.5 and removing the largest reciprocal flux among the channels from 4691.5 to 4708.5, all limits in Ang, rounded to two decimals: -0.12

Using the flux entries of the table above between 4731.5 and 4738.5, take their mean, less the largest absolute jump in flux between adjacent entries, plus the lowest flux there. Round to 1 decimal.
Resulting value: 6.8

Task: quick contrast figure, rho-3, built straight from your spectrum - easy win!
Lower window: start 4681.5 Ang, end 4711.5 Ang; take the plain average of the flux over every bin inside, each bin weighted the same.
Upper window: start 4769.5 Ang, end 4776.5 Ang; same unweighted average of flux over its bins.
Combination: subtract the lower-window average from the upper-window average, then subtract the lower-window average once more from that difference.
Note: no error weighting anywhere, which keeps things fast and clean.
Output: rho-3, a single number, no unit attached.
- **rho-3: -3.91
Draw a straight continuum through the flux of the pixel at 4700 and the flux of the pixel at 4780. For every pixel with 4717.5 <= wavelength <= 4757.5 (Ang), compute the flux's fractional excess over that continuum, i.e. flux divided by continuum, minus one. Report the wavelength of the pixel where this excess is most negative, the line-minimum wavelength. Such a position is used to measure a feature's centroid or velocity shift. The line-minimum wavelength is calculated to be 4737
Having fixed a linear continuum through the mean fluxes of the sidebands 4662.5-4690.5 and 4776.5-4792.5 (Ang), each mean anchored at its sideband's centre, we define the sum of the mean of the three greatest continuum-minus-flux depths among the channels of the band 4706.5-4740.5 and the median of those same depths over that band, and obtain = 0.56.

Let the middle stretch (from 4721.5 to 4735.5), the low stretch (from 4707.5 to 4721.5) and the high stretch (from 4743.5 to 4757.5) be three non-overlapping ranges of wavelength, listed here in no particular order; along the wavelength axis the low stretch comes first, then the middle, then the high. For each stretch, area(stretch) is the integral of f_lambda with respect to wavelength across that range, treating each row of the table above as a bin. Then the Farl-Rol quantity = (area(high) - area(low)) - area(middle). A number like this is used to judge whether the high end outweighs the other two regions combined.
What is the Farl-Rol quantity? -57.4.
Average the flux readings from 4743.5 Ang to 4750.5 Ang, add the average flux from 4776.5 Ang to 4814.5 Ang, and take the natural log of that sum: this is 2.11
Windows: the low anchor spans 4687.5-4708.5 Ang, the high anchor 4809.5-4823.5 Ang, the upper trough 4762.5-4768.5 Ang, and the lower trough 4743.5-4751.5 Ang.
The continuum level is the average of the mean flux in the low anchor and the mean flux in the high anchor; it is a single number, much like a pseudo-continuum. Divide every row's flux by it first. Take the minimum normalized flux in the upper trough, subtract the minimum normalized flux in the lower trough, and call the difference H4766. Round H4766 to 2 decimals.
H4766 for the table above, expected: -0.11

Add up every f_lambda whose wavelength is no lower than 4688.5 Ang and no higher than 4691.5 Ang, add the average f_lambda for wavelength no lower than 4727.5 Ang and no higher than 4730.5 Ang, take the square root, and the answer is 3.97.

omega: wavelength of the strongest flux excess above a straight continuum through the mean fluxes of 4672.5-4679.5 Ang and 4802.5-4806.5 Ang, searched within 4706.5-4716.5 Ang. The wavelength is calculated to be 4715 Ang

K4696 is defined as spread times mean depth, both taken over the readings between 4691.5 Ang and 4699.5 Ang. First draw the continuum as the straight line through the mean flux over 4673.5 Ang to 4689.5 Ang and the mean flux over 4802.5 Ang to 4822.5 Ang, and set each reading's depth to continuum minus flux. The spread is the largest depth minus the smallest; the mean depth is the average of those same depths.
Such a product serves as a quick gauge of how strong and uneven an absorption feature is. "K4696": -0.15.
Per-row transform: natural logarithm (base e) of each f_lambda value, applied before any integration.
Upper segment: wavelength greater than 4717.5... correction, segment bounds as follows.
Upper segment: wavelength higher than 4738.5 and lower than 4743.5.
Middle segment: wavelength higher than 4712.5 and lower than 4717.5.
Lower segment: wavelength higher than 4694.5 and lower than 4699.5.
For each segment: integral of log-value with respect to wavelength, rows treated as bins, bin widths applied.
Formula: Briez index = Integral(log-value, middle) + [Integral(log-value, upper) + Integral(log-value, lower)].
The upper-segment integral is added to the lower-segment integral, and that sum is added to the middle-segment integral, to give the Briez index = 22.0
